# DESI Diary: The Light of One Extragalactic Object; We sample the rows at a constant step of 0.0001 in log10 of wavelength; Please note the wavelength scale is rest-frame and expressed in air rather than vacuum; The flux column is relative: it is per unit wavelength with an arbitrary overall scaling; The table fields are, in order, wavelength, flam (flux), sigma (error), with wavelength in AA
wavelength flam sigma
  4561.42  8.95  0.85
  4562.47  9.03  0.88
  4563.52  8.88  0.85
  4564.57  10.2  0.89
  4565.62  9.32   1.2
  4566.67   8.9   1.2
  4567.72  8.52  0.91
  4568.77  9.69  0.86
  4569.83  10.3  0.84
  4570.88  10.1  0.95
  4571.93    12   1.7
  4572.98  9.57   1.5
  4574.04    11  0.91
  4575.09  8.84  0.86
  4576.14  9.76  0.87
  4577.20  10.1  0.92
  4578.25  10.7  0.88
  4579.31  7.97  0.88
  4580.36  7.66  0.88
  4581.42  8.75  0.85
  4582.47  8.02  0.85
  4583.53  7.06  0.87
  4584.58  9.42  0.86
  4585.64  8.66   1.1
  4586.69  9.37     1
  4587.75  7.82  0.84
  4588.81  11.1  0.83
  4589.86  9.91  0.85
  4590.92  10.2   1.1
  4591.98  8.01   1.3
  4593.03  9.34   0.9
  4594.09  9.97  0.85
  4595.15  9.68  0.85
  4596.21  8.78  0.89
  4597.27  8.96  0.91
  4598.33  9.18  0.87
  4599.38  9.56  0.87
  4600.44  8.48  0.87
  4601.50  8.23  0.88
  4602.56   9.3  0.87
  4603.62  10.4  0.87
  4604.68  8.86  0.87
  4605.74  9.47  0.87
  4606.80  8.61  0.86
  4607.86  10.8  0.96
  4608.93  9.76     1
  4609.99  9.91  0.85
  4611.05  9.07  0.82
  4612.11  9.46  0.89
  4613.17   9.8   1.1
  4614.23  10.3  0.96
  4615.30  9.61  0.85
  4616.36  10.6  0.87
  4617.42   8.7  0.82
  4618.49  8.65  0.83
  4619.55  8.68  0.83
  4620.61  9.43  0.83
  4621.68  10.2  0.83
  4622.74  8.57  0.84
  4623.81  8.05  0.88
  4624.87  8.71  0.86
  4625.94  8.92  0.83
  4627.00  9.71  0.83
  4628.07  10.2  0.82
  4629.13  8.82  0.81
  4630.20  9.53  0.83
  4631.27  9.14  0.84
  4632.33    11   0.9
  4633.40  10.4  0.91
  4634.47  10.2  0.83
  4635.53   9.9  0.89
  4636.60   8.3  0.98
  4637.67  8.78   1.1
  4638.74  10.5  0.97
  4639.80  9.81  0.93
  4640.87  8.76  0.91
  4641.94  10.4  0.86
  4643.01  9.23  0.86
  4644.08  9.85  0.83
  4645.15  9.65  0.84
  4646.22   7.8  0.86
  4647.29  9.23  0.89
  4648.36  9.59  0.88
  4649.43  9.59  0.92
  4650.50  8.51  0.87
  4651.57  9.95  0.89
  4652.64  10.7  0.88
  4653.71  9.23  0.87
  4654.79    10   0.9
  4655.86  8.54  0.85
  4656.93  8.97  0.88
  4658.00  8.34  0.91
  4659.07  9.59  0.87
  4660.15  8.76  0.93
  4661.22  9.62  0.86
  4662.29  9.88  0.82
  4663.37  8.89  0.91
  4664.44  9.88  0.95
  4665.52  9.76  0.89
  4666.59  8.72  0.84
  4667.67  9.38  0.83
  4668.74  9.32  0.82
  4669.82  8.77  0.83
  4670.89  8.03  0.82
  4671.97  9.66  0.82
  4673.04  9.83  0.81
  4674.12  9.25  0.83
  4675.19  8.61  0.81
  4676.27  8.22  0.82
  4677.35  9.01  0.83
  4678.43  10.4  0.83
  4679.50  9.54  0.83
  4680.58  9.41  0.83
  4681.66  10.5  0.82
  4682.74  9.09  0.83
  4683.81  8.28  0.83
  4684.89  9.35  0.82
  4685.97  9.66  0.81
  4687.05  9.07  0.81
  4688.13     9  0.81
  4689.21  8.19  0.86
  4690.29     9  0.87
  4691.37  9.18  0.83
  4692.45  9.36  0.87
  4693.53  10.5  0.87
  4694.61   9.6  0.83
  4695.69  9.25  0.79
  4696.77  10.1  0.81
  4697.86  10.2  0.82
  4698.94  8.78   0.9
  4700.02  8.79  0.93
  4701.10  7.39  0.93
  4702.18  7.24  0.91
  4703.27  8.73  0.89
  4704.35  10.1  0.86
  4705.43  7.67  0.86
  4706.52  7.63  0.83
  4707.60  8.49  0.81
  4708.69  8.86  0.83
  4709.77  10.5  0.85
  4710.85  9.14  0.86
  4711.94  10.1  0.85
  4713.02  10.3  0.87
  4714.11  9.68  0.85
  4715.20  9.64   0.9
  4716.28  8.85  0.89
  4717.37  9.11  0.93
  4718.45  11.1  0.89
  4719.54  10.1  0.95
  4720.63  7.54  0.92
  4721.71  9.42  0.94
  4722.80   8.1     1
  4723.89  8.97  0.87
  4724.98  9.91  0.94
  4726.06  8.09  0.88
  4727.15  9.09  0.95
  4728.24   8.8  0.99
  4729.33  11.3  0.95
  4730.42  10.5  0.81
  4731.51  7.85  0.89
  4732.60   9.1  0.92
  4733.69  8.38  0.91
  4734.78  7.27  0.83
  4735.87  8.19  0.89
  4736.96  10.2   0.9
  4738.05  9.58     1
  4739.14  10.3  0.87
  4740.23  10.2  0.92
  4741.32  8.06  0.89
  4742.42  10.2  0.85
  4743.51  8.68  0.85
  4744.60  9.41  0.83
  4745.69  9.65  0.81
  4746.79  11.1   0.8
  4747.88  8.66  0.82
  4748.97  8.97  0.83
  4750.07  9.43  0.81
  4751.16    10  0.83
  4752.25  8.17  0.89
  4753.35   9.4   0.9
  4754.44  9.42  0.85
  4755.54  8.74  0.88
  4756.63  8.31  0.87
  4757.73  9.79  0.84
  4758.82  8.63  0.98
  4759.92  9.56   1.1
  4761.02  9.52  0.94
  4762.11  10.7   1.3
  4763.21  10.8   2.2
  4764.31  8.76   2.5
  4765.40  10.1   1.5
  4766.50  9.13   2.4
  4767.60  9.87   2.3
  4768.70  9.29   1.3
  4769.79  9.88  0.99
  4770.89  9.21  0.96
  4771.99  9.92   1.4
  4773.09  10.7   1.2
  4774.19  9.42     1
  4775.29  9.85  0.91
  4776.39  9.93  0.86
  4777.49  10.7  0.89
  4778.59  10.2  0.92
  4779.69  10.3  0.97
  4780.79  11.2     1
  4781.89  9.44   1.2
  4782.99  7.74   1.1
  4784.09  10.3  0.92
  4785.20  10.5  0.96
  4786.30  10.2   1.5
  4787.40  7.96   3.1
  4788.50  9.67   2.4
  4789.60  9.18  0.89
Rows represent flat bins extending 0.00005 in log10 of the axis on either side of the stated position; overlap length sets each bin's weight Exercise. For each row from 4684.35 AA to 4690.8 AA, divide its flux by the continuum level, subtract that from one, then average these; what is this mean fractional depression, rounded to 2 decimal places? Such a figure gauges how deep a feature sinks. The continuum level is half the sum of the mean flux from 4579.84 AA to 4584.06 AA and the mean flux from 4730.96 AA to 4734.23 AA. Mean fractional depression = -0.11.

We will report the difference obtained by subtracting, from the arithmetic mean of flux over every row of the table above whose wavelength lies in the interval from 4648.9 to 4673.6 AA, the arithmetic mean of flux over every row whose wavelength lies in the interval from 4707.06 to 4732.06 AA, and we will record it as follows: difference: -0.066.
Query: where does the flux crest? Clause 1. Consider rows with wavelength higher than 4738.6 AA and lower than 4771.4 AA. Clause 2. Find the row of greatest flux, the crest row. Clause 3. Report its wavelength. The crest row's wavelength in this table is 4746.79 AA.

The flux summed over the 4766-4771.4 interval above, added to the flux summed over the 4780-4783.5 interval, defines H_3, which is 76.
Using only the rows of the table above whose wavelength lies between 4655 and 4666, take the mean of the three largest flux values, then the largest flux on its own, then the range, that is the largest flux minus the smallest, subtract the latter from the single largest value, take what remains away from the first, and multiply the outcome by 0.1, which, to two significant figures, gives 0.15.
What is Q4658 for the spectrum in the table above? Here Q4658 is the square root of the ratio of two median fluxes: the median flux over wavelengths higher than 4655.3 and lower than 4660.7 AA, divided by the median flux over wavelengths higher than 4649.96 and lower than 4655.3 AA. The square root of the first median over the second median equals 0.94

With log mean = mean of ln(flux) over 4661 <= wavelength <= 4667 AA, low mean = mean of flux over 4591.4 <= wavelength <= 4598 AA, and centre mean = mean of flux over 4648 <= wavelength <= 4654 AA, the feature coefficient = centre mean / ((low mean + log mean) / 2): 1.69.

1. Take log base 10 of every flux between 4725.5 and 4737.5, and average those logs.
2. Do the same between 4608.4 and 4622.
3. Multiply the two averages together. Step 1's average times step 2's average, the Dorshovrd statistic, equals 0.930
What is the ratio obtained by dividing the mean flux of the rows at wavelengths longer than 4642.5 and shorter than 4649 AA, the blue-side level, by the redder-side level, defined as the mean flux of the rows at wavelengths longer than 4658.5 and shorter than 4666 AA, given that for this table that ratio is 0.97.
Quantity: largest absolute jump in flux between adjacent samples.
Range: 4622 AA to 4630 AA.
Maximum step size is 1.4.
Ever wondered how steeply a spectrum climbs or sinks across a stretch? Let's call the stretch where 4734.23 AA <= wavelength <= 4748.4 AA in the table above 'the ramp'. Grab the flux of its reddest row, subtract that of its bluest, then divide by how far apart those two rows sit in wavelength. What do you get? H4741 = 0.106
